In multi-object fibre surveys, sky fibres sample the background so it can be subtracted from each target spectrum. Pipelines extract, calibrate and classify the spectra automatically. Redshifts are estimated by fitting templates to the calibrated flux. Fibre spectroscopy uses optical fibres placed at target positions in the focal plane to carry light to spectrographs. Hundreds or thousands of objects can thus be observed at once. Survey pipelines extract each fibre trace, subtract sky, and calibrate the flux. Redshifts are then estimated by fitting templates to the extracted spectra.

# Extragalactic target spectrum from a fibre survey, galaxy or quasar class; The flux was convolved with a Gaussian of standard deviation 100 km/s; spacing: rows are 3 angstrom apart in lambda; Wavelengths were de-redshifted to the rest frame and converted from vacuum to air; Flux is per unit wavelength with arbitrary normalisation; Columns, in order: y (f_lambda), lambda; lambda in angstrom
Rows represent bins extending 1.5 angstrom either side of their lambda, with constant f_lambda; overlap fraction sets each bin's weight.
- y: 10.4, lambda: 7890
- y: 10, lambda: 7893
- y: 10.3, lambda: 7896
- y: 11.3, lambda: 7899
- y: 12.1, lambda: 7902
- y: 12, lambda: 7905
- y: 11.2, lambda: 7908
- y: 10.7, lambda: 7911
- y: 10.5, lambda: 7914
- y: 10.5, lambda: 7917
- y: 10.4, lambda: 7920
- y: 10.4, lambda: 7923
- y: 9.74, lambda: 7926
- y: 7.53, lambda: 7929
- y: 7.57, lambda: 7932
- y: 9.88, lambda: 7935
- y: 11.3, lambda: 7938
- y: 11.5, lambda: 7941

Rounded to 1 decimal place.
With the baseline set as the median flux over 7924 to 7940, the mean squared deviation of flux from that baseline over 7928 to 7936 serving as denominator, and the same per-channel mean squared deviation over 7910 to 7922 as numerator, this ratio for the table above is 0.2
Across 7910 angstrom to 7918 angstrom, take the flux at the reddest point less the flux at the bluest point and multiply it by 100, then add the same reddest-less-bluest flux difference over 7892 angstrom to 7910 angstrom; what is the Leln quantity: -19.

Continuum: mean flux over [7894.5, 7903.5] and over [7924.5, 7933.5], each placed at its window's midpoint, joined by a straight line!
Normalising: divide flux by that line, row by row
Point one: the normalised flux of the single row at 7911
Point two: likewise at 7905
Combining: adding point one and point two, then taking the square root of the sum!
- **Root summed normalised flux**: 1.48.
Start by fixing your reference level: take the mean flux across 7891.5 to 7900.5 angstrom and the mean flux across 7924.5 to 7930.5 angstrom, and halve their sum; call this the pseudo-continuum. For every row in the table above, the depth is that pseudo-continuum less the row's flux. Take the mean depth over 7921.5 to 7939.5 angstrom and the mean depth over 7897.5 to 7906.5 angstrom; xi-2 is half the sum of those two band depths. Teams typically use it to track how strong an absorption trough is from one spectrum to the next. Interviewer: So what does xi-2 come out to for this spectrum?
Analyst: -1.0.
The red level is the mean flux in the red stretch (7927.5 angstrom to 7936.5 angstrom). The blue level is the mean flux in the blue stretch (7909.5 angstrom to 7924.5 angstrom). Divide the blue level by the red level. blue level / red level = 1.26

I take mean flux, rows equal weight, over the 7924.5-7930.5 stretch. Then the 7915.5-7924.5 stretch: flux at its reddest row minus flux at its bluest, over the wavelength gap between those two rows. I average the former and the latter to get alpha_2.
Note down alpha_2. 4.3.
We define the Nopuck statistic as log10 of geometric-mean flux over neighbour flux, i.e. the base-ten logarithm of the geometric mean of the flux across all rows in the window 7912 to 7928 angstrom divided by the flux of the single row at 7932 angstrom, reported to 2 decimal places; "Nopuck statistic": 0.13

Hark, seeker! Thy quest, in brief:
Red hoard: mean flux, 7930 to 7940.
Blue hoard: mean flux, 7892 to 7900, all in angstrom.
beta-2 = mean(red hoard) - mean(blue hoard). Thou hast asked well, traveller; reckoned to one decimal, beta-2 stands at -0.9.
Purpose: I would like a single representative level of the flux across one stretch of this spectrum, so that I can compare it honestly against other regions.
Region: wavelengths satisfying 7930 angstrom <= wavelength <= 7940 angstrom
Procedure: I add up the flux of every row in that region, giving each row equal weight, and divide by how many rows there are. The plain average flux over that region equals 9.6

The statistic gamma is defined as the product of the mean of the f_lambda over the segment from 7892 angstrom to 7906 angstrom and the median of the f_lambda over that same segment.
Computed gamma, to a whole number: 126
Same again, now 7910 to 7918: 111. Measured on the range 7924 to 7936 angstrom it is 75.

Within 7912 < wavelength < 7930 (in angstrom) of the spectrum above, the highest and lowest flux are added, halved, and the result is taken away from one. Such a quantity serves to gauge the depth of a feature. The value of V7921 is -8.0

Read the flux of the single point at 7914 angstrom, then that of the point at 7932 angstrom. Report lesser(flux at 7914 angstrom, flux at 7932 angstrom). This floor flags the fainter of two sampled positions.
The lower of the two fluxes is 7.6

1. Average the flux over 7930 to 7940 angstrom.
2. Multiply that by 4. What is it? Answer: 38.3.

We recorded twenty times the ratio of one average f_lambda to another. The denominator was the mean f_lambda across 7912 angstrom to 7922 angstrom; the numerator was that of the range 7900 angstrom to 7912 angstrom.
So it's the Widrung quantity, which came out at 22.0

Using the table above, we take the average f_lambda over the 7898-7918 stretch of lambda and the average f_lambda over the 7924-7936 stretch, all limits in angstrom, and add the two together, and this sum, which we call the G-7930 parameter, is 19.9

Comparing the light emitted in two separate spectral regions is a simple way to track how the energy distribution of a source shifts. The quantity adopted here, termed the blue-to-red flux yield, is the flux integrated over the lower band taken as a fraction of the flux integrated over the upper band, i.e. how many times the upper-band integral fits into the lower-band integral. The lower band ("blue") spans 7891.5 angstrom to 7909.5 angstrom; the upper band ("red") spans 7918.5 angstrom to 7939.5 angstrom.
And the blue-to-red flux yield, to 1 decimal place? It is 1.0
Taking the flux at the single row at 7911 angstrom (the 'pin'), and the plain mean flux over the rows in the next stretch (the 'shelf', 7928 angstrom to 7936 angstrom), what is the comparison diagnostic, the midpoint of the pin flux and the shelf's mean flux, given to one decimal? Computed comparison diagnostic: 9.5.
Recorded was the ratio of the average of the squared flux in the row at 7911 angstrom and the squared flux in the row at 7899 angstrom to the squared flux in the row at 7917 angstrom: 1.10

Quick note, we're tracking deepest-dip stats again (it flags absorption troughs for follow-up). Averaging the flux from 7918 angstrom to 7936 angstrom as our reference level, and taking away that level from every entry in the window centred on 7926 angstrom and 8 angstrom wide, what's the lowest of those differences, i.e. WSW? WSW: -1.7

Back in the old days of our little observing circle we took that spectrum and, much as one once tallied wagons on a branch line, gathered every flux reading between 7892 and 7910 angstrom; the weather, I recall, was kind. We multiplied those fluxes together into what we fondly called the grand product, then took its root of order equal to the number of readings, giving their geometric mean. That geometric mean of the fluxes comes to 11.1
